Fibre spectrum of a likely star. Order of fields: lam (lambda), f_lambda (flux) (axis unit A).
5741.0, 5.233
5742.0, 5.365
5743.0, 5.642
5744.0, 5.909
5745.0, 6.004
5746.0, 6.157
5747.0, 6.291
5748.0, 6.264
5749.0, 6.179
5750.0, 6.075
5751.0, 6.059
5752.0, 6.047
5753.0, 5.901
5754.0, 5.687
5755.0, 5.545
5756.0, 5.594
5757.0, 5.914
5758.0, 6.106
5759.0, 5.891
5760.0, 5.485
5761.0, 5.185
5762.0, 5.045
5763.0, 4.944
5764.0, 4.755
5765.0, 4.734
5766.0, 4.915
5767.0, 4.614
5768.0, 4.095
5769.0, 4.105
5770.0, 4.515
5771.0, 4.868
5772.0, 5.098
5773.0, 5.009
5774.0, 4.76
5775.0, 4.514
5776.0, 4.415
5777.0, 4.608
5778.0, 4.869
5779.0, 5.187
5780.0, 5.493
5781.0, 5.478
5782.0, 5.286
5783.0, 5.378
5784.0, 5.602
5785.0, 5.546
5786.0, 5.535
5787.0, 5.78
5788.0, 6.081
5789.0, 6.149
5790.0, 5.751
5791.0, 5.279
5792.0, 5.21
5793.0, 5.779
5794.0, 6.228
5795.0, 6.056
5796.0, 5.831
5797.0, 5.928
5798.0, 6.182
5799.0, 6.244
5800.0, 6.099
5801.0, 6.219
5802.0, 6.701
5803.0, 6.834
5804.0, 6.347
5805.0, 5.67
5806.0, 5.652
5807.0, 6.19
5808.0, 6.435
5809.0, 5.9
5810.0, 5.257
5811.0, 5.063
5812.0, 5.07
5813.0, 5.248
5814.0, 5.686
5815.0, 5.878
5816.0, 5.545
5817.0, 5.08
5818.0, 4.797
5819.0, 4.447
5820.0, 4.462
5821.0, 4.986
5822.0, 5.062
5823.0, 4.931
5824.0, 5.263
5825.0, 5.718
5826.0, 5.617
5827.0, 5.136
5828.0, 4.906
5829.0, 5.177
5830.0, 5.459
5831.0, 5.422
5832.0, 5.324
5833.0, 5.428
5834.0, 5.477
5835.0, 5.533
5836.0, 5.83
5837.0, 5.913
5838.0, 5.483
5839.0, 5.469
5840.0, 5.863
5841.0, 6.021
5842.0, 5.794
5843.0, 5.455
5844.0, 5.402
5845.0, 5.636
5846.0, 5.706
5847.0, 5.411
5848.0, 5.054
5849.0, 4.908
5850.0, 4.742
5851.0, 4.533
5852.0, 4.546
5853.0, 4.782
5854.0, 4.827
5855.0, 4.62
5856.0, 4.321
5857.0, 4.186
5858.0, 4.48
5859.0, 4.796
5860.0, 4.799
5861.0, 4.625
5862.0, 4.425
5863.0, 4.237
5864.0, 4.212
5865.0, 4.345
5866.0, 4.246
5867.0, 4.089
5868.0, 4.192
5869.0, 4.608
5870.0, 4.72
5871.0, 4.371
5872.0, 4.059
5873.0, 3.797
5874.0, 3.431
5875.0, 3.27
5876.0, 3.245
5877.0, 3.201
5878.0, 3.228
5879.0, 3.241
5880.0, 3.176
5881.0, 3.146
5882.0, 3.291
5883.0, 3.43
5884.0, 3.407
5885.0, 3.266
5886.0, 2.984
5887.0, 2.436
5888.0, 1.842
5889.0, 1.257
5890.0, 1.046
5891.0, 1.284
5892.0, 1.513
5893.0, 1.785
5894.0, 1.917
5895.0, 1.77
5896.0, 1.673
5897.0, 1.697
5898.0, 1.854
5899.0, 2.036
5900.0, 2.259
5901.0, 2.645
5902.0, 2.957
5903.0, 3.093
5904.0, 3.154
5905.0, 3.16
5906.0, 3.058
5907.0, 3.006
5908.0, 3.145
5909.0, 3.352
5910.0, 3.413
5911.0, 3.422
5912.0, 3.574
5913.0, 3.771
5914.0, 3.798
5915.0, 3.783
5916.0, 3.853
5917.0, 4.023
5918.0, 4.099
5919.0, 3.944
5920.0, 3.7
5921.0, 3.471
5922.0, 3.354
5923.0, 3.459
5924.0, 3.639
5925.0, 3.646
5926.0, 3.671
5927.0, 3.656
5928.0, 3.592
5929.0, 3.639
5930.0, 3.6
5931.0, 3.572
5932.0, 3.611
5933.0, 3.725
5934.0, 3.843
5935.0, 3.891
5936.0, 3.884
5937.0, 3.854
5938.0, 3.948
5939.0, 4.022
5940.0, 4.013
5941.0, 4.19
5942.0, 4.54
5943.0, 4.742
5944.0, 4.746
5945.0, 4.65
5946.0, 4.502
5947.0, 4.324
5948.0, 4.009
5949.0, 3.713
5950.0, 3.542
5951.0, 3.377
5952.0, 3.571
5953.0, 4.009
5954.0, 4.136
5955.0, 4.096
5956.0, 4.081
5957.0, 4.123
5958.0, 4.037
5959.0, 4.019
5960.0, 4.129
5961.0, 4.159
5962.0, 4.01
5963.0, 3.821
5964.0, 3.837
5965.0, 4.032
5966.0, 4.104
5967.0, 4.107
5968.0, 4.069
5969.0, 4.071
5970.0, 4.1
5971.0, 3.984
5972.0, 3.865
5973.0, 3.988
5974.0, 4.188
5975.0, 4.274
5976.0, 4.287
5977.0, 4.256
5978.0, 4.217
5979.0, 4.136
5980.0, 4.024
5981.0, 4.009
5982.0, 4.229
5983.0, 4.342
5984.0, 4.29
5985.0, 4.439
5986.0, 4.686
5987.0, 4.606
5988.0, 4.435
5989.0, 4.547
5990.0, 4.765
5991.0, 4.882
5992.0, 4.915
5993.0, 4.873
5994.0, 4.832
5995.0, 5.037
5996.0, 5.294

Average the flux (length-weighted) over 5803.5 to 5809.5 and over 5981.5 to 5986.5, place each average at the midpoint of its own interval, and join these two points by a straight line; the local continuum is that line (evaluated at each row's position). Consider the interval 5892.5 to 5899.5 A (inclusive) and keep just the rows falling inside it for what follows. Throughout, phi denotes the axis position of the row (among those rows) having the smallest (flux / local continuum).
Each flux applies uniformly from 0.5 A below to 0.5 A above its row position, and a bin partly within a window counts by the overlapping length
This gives 5896.0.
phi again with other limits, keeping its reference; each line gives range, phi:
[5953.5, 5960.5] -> 5959.0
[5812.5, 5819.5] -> 5819.0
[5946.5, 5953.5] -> 5951.0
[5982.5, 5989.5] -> 5984.0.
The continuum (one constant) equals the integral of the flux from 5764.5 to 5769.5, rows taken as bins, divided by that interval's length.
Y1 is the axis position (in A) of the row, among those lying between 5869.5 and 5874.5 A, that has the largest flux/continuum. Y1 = 5870.0 A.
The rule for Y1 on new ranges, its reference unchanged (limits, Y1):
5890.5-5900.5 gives 5900.0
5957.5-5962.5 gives 5961.0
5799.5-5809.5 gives 5803.0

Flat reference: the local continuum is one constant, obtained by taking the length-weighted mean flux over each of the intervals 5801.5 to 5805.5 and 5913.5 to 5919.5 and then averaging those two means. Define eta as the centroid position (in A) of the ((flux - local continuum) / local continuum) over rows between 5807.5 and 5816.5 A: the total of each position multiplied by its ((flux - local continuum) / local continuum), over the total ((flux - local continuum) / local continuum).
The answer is 5811.3 A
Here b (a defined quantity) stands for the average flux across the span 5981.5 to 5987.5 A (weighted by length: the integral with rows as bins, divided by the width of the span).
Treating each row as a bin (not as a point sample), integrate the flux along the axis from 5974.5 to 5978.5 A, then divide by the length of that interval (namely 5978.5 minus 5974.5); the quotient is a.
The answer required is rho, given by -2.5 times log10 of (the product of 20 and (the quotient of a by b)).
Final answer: -3.2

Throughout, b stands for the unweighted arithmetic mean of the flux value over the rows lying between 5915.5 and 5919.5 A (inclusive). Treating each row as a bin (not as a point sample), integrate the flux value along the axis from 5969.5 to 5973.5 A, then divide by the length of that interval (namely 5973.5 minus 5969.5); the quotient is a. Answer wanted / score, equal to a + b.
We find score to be 8.0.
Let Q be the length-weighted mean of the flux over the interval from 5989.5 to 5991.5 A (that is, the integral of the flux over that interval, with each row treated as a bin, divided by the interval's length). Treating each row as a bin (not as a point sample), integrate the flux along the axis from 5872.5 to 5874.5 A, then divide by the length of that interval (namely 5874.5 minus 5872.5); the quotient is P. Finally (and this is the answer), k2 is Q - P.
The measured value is 1.2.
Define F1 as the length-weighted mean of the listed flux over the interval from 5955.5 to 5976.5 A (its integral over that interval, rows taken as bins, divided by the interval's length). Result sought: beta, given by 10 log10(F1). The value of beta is 6.1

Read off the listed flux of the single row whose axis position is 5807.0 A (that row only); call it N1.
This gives 6.19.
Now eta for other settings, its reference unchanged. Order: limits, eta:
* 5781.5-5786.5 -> 5784.4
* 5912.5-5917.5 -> 5914.9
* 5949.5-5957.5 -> 5953.0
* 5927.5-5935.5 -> 5931.3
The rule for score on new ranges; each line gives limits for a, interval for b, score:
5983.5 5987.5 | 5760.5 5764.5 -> 9.5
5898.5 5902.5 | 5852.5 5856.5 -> 7.1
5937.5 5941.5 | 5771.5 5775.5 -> 8.9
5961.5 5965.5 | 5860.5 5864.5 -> 8.3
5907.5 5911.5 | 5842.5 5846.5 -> 8.9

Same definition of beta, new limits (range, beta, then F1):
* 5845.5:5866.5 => 6.7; 4.66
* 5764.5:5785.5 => 6.9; 4.91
